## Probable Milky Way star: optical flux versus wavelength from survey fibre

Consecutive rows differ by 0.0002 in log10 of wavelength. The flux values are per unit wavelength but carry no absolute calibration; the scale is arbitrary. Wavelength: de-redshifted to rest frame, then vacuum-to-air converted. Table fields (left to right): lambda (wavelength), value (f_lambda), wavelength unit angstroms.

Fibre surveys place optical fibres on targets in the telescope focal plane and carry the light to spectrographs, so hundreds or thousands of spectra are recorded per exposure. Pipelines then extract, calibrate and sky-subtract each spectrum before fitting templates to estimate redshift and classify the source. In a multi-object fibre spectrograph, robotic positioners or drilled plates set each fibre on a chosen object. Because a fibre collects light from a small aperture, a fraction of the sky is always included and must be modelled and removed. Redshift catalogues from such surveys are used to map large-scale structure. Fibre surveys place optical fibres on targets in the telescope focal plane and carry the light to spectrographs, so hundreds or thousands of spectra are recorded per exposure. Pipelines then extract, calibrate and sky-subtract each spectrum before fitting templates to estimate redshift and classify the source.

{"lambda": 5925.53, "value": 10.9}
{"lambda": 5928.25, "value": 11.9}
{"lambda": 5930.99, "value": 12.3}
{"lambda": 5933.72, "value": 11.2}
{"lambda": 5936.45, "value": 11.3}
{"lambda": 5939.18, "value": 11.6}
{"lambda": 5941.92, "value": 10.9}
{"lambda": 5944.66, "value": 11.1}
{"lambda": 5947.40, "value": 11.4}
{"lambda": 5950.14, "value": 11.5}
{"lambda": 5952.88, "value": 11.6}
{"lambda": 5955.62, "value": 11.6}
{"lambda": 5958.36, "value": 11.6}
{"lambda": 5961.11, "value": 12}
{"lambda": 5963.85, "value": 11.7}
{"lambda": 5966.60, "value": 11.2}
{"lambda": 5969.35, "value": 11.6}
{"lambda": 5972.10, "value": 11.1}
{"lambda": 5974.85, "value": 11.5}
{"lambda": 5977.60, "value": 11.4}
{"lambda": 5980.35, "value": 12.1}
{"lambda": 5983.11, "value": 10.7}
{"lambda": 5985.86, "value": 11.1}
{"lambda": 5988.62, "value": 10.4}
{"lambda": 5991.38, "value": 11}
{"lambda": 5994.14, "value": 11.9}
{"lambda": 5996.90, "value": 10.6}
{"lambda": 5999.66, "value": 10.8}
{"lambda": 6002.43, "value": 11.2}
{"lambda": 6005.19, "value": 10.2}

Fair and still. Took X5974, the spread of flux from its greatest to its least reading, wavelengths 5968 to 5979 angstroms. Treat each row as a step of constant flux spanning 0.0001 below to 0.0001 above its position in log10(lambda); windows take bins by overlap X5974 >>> 0.50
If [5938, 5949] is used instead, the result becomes 0.70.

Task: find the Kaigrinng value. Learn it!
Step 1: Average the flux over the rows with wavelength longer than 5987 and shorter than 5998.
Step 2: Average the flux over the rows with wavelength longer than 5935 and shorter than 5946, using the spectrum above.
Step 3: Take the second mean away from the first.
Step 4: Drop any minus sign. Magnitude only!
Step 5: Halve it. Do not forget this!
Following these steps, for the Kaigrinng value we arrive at 0.12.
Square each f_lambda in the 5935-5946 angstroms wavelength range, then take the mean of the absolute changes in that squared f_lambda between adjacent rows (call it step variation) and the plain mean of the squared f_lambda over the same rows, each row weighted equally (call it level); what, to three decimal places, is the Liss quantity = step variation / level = 0.071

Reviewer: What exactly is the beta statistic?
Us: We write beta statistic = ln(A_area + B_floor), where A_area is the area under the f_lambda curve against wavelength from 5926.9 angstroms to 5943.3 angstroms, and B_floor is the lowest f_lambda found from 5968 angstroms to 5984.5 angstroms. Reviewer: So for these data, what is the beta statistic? 5.297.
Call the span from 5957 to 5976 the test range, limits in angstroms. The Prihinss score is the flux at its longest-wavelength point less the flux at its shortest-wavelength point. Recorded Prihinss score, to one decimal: -0.1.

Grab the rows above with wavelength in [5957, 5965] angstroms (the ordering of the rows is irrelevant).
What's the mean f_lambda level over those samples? 11.8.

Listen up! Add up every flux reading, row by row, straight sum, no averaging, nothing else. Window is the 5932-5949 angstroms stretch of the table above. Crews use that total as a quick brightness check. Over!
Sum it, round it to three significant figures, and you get 67.5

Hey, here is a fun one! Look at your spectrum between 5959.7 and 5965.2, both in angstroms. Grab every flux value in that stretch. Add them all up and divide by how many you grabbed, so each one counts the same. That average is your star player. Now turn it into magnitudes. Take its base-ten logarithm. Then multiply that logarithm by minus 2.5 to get -2.68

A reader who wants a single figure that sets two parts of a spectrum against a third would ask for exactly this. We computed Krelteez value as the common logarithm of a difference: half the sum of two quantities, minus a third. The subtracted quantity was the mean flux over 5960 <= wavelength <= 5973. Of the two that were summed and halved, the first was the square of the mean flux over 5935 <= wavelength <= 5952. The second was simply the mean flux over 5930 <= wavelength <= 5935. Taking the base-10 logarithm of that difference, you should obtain 1.765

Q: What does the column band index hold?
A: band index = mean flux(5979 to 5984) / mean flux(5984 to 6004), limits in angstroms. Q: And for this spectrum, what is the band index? 1.04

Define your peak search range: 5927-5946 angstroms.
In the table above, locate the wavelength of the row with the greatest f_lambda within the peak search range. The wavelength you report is 5930.99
